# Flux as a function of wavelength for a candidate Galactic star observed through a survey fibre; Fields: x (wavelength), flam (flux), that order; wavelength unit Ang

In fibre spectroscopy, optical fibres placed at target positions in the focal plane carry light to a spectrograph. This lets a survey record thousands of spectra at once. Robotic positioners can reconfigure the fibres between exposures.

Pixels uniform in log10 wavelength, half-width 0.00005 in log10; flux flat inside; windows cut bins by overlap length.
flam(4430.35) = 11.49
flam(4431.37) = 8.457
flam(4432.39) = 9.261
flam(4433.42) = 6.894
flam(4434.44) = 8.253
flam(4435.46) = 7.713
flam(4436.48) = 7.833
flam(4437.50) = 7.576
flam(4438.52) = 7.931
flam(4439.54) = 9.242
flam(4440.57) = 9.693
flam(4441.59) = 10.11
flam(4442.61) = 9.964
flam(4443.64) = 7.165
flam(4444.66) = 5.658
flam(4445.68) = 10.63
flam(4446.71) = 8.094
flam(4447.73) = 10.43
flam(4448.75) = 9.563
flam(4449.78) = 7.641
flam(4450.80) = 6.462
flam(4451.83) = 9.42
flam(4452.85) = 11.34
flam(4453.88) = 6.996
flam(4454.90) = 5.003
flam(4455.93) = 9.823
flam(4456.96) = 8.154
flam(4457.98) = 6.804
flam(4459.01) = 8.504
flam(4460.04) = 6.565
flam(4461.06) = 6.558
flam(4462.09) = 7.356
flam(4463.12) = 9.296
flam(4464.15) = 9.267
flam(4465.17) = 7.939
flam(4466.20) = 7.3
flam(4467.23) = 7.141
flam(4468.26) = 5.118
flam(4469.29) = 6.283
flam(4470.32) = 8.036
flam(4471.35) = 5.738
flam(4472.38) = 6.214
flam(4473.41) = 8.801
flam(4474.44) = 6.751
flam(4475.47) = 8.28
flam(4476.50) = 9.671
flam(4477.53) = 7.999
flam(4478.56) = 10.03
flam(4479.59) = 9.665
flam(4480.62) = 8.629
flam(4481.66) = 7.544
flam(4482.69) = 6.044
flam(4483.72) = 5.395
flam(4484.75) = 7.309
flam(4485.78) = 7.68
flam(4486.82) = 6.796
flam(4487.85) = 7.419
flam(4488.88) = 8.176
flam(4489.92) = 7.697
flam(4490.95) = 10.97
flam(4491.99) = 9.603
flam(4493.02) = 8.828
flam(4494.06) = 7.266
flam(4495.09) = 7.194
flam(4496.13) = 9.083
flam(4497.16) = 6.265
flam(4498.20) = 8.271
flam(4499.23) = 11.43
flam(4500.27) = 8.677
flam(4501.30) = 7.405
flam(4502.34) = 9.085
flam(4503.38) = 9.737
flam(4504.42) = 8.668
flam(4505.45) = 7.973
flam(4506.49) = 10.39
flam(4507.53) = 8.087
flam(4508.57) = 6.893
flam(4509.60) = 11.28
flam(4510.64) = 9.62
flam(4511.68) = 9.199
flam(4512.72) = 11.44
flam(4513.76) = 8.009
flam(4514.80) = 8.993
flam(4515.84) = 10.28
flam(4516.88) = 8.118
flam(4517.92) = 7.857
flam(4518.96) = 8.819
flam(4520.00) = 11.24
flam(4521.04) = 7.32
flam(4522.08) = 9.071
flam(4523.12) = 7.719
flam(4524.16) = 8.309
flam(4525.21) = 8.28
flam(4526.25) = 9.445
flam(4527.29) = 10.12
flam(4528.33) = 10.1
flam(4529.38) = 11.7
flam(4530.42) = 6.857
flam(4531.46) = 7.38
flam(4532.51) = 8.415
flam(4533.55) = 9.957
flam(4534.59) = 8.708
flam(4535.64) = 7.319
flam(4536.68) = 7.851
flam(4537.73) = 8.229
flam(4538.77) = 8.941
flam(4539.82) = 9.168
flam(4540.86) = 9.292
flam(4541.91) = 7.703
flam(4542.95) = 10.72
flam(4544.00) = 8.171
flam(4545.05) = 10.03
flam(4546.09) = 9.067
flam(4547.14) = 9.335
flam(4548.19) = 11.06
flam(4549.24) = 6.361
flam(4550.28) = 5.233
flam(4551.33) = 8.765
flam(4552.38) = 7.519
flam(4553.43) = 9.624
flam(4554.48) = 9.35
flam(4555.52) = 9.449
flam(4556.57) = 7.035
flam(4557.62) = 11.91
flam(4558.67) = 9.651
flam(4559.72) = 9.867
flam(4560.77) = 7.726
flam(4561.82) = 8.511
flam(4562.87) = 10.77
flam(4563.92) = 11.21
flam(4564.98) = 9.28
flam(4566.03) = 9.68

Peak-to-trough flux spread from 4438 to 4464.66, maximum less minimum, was 6.3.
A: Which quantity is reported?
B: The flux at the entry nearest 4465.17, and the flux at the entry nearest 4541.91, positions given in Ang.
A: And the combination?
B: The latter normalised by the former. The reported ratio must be 0.97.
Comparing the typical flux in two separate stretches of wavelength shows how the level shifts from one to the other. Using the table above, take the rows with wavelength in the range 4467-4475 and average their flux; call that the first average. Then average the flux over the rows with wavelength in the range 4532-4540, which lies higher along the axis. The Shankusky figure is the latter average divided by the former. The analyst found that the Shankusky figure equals 1.27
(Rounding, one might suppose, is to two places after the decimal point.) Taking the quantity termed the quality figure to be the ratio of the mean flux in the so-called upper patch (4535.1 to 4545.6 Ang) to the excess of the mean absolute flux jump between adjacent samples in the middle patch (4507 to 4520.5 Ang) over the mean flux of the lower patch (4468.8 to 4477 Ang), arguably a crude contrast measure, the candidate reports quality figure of -1.54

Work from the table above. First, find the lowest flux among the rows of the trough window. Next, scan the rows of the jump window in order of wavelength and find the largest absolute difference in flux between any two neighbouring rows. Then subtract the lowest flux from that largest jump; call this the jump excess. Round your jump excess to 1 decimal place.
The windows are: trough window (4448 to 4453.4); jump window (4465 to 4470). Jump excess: -4.4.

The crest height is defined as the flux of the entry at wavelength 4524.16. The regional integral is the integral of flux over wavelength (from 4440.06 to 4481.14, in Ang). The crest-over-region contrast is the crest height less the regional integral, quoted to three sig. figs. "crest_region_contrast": -325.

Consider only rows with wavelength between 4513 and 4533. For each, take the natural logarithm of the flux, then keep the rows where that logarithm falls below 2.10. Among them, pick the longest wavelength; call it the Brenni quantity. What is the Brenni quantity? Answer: 4531.46 Ang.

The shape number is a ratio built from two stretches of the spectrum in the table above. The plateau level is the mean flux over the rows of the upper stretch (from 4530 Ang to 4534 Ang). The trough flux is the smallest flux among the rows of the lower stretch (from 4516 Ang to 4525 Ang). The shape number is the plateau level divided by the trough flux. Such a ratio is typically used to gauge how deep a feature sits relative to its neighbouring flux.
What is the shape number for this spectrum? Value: 1.11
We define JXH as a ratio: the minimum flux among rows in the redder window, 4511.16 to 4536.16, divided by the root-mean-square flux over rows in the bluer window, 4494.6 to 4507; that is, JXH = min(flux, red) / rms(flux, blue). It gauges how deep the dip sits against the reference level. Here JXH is 0.78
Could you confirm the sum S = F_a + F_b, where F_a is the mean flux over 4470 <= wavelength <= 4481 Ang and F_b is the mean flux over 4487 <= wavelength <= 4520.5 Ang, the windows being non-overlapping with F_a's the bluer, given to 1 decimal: 17.0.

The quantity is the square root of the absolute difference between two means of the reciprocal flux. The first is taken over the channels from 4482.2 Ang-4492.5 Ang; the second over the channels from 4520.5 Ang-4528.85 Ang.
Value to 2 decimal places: 0.14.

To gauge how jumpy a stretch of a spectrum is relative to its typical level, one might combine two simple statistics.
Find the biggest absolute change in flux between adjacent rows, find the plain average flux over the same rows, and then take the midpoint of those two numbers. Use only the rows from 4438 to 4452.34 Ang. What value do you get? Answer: 6.84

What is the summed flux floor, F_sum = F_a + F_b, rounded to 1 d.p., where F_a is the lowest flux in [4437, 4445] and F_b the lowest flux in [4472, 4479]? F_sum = 11.9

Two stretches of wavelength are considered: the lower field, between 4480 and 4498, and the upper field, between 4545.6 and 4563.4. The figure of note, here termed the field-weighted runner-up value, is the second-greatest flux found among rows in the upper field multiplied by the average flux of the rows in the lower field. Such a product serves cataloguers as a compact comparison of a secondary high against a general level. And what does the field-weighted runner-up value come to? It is 86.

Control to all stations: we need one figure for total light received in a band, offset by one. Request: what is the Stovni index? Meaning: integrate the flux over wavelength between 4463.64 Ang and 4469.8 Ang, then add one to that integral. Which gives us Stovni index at 45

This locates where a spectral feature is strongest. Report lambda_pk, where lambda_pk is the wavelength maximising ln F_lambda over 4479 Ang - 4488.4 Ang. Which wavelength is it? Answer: 4479.59 Ang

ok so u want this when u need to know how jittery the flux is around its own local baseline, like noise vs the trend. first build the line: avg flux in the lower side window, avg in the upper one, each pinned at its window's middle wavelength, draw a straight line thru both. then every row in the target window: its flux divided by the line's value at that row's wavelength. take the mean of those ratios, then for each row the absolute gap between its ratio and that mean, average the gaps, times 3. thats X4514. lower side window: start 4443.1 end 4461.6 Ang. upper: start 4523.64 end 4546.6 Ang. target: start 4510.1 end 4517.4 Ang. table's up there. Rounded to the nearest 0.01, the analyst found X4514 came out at 0.32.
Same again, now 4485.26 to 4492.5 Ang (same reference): 0.39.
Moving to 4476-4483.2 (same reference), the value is 0.41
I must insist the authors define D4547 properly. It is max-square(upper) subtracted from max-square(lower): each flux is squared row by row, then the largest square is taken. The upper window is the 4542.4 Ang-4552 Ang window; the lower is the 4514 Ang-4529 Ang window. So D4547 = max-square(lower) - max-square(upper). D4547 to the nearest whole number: 4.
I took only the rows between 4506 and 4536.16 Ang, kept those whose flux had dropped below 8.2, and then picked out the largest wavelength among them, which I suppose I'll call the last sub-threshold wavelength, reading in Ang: 4535.64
